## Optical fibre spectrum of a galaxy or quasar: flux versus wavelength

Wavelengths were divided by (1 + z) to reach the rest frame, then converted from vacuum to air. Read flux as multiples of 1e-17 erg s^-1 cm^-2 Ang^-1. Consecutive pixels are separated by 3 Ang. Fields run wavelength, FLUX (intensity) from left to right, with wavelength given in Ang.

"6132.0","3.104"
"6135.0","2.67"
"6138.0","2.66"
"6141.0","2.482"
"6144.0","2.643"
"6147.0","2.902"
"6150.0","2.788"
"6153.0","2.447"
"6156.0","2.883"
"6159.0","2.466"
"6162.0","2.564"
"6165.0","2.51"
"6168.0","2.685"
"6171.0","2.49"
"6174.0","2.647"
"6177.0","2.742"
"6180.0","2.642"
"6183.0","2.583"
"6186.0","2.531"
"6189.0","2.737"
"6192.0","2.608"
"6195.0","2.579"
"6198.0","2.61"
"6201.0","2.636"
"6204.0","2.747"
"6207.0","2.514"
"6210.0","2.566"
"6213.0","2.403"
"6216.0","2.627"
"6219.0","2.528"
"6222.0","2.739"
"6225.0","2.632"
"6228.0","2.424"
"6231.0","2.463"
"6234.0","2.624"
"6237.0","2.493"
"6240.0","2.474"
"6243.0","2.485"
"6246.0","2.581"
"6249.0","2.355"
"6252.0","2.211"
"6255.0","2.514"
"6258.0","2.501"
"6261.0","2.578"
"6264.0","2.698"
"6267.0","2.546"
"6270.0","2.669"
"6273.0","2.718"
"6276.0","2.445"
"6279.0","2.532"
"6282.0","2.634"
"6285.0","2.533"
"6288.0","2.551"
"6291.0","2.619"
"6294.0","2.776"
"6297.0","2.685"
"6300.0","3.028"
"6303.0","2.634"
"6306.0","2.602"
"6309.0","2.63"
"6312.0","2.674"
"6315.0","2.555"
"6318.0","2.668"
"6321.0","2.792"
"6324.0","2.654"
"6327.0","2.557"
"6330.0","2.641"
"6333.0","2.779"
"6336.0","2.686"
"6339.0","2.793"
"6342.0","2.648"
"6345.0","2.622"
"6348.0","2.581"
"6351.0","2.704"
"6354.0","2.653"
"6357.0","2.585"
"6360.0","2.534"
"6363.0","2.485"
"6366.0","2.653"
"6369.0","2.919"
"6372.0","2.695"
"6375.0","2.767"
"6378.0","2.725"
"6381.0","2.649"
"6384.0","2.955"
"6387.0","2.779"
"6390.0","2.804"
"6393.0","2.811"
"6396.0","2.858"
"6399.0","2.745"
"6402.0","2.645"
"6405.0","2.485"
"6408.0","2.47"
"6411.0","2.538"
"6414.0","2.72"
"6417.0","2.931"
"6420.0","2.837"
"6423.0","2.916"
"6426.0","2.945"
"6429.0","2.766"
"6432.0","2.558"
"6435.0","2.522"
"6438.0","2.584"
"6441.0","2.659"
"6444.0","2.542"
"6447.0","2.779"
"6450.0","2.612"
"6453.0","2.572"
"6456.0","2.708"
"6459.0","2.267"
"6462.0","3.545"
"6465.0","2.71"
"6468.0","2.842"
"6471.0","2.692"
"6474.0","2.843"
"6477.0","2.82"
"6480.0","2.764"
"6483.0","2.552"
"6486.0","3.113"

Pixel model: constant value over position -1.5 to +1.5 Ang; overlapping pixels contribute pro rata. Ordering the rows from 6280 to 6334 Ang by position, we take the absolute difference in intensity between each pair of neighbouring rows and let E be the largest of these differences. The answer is 0.39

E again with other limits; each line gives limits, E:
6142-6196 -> 0.44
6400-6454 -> 0.24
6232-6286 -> 0.30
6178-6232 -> 0.23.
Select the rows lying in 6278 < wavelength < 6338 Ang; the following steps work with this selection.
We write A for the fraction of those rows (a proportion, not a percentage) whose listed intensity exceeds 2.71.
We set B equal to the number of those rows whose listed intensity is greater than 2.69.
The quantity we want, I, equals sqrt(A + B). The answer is 2.05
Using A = 0.20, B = 4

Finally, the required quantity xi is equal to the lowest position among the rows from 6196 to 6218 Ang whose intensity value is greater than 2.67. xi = 6204.0 Ang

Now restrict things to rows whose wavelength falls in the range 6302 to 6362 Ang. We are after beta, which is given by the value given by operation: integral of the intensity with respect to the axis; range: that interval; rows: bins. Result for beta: 159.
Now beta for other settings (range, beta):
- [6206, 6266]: 151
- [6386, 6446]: 162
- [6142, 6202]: 158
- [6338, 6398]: 163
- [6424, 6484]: 163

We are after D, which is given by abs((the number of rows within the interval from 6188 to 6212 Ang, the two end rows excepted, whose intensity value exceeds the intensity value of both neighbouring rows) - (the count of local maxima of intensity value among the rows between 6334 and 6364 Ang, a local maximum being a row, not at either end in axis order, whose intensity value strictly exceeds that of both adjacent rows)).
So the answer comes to 1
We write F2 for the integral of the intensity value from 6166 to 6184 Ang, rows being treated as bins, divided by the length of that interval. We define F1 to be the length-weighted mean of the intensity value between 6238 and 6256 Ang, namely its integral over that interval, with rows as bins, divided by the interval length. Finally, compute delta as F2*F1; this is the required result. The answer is 6.41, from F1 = 2.44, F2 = 2.63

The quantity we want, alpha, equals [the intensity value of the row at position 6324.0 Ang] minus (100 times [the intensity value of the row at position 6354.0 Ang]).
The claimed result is -263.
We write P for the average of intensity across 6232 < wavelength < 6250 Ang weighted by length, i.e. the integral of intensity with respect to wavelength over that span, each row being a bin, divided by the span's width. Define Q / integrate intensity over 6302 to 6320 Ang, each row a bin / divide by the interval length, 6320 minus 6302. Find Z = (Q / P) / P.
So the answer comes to 0.42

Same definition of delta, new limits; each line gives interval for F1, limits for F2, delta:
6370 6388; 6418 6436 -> 7.66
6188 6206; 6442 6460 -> 6.86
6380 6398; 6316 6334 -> 7.52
